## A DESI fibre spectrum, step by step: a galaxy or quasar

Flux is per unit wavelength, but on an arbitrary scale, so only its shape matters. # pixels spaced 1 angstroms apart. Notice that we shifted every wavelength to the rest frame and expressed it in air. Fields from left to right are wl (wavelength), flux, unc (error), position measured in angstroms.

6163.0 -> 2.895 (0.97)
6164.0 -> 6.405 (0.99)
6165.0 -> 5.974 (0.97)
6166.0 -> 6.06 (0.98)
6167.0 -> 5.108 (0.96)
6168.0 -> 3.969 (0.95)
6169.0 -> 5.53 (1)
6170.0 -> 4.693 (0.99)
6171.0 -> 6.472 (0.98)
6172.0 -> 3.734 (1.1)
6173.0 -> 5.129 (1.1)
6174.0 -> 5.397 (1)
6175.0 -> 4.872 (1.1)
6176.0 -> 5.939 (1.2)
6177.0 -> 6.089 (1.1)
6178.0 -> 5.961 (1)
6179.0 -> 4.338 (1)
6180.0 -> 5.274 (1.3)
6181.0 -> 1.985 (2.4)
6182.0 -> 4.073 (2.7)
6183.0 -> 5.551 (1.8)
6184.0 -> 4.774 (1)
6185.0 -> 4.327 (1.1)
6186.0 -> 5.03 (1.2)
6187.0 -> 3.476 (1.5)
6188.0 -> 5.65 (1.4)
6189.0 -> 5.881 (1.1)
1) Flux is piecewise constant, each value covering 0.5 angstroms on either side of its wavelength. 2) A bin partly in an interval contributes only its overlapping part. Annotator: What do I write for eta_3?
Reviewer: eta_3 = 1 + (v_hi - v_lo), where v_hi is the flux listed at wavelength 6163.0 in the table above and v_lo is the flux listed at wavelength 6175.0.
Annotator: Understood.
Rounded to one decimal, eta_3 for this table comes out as -1.0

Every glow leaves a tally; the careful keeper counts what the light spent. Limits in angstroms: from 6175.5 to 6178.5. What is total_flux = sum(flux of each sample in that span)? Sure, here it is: 18.0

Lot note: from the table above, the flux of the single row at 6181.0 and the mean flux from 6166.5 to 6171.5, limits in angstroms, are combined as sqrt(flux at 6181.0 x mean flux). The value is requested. 3.2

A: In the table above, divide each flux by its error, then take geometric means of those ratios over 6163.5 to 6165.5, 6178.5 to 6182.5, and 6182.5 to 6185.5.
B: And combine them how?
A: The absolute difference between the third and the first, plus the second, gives 4.6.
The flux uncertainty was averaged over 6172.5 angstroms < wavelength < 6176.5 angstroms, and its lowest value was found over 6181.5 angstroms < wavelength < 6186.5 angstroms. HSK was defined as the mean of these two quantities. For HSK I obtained 1.05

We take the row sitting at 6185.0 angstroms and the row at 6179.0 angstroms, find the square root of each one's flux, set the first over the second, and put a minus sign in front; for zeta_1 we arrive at -1.00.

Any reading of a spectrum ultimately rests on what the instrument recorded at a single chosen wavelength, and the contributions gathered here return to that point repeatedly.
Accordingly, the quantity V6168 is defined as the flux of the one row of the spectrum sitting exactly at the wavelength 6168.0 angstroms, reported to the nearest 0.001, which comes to 3.969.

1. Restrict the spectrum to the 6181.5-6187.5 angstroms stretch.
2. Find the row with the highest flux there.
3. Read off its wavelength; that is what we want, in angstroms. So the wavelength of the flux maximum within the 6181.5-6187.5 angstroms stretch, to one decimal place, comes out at 6183.0 angstroms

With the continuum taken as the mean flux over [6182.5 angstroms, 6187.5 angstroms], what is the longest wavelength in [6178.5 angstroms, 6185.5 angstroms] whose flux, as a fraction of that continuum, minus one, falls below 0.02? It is 6185.0 angstroms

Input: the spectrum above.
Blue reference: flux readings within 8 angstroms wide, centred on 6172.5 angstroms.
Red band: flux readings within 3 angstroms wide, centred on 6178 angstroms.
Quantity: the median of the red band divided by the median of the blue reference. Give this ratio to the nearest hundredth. 1.13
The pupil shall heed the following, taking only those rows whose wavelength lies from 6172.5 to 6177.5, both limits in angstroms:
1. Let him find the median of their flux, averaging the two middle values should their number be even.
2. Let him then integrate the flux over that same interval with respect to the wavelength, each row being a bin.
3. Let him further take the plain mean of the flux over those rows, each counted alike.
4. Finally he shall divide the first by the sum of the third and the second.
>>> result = 0.164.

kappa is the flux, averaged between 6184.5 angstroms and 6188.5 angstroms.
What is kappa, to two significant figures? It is 4.6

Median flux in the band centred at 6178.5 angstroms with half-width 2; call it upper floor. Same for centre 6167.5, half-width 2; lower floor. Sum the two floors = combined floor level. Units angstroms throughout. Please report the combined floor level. 10.9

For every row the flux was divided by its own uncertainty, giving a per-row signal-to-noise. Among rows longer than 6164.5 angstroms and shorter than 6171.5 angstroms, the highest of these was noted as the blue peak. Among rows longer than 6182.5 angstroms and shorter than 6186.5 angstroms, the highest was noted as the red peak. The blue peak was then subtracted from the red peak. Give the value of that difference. -1.8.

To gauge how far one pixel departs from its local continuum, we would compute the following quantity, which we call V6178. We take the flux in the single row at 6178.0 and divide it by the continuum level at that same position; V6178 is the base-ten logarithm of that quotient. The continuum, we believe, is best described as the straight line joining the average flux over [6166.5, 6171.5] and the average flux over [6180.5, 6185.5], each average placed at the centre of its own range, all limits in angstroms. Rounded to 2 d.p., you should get 0.12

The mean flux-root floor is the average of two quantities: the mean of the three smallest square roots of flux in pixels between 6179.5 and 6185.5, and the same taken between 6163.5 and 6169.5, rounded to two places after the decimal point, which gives 2.02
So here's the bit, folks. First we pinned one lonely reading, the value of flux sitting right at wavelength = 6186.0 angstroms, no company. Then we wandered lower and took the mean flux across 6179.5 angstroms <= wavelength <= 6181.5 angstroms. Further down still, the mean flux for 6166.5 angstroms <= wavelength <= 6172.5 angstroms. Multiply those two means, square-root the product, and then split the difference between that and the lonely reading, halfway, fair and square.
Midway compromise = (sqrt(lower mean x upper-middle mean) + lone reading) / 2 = 4.63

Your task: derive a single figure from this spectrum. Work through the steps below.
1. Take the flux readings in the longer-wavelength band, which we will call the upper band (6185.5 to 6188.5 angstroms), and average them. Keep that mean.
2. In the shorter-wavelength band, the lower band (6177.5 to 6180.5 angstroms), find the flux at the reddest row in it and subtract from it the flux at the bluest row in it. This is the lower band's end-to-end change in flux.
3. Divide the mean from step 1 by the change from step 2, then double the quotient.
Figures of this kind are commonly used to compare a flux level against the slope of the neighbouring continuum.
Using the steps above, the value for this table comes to -14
